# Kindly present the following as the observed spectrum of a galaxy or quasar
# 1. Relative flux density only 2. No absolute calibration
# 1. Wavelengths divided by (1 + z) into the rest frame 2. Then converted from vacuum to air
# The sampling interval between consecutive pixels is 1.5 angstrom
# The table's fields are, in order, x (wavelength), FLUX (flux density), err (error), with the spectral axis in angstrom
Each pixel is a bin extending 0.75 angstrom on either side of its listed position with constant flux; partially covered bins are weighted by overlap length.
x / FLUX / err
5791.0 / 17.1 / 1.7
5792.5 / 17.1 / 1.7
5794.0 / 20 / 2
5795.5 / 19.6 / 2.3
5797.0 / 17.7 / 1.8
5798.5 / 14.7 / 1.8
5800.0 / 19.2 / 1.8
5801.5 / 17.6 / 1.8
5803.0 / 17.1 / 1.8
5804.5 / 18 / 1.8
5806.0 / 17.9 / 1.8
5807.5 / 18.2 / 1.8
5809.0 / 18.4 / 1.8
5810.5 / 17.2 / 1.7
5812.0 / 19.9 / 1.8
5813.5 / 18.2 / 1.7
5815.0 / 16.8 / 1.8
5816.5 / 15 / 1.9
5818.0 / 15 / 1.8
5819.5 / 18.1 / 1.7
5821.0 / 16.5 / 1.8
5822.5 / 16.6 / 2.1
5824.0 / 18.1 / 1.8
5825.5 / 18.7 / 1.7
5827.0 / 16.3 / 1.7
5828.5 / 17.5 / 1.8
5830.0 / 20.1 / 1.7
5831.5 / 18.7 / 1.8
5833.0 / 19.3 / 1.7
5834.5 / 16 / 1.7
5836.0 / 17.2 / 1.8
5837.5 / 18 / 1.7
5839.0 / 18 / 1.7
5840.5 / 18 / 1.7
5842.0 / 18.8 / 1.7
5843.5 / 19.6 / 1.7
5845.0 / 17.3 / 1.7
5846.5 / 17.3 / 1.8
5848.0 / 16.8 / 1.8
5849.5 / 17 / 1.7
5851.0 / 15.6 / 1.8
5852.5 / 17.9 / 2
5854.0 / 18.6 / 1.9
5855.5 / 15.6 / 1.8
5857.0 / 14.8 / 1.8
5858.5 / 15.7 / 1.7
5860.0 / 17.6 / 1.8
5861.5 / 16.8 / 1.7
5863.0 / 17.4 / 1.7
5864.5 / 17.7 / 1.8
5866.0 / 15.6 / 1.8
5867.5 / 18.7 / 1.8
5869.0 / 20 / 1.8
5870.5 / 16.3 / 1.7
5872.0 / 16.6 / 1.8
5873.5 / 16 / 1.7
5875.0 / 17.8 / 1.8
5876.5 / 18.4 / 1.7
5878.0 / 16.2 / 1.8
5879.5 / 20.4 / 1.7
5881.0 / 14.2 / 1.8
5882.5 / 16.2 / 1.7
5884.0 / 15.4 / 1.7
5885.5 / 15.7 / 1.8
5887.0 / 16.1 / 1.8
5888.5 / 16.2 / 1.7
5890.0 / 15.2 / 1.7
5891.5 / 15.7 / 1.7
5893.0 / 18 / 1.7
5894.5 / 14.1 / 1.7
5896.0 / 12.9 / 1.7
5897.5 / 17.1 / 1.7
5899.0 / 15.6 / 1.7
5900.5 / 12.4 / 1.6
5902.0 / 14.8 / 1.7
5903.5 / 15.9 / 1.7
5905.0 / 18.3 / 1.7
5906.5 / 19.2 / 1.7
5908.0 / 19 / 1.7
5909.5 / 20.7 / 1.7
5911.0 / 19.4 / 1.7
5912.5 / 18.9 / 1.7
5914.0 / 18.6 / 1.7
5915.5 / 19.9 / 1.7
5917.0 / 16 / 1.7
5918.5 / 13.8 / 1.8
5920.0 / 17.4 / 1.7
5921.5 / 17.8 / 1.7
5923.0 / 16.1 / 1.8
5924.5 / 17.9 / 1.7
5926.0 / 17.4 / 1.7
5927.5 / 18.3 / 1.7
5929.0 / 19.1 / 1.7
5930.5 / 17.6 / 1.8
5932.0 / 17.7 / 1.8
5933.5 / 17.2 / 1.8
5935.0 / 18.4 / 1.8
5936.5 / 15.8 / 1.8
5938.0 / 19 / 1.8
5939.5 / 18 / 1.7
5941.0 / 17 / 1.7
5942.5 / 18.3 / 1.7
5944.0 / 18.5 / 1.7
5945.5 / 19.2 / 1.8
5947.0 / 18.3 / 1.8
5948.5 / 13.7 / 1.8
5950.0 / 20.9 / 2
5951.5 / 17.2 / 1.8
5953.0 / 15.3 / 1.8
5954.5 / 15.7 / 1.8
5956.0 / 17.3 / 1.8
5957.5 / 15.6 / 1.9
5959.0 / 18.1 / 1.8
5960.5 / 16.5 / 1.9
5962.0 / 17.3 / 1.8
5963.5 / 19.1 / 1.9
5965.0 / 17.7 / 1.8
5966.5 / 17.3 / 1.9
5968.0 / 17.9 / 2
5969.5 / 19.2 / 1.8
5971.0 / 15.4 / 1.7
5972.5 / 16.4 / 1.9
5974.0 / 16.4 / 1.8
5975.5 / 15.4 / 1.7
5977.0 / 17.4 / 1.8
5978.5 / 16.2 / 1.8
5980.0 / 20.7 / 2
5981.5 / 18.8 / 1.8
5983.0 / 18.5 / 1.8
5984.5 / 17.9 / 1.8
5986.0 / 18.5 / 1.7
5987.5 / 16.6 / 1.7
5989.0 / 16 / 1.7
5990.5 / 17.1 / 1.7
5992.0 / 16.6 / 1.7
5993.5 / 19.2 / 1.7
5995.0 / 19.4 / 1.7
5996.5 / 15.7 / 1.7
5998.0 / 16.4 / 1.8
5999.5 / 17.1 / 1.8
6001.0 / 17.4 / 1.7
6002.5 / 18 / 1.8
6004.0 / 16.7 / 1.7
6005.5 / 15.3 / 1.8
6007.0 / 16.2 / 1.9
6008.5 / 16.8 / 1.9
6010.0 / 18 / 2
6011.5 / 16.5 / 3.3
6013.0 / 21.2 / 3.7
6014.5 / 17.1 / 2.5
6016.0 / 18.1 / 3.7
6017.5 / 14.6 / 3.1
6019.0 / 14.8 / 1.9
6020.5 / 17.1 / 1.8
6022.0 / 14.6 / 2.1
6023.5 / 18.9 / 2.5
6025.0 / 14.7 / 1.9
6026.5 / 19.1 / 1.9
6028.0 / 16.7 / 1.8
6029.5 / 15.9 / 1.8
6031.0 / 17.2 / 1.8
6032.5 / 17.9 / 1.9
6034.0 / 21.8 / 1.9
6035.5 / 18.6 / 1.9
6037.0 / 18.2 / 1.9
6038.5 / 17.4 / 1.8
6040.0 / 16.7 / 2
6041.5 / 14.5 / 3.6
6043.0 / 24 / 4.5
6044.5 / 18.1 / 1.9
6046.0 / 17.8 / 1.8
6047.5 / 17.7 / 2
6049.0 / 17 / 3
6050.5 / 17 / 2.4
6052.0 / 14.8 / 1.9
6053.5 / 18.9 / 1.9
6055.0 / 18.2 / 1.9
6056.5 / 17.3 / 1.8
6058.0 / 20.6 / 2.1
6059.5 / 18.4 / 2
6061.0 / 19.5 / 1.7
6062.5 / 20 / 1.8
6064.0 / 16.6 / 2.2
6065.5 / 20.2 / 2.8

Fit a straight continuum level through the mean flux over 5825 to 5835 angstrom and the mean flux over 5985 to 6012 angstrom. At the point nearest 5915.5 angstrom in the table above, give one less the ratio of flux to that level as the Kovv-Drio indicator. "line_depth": -0.13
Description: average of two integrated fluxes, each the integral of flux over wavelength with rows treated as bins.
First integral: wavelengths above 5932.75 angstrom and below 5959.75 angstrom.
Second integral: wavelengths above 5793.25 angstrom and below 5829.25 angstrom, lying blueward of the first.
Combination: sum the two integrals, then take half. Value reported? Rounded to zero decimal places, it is 552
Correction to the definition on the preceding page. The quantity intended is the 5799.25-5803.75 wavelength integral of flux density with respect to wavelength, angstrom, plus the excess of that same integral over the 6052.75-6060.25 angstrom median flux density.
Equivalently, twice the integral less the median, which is 143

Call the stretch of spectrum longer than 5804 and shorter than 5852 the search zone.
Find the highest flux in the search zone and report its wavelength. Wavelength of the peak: 5830.0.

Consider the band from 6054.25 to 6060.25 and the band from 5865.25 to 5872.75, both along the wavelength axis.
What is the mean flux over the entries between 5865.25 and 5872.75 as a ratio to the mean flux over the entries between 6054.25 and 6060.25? 0.94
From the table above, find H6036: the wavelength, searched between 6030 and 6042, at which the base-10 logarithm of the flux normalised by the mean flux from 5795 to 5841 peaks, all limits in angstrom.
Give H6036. 6034.0 angstrom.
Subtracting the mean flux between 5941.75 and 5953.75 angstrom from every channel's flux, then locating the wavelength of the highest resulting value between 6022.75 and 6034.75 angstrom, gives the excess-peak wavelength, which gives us 6034.0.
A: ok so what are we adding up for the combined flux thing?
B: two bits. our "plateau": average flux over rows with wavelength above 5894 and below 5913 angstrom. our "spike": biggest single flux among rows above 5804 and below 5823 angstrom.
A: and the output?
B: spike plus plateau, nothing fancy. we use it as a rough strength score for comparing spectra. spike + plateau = 36.7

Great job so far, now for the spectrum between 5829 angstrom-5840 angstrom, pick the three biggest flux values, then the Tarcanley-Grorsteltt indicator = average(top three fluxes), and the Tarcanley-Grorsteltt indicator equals 19.4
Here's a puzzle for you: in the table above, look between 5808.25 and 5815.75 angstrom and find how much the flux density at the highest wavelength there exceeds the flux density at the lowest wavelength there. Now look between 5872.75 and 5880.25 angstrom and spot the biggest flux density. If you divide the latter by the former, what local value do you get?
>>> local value -13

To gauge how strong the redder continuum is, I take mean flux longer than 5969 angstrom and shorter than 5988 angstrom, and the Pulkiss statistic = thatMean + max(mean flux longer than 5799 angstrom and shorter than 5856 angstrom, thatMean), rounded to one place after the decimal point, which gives 35.1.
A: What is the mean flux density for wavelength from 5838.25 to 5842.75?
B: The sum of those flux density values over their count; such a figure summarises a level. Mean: 18.3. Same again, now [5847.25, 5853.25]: 16.8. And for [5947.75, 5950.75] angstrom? 17.3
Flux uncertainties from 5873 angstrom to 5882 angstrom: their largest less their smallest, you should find 0.10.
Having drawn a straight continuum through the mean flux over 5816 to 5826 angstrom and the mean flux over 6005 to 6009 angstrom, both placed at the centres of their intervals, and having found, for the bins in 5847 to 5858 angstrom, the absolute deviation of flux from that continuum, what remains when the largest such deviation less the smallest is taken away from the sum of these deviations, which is 5.7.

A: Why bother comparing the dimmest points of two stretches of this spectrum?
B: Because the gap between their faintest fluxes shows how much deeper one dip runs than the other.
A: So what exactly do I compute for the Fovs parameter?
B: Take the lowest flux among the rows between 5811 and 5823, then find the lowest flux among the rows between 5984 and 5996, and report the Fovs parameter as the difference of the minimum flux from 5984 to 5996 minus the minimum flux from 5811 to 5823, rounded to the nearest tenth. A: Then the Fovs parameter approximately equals 1.0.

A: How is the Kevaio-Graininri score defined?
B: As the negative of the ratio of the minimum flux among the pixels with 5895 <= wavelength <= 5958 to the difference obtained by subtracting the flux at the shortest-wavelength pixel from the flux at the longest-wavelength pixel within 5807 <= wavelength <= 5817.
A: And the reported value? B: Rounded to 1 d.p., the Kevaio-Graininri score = 3.9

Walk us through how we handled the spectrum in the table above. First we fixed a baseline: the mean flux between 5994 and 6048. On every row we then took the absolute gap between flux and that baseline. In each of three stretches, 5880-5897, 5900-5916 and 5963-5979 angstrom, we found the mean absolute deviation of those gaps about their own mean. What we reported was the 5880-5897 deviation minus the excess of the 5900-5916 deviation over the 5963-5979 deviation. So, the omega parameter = 0.65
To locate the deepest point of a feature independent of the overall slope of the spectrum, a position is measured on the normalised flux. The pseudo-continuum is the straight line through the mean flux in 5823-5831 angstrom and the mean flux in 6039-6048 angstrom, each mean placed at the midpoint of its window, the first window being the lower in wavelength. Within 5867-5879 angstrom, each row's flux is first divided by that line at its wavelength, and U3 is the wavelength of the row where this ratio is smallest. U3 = 5873.5 angstrom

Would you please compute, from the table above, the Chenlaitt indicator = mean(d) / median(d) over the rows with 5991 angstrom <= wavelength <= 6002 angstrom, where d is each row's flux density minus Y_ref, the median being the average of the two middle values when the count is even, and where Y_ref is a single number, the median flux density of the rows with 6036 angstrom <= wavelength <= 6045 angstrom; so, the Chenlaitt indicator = 0.5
